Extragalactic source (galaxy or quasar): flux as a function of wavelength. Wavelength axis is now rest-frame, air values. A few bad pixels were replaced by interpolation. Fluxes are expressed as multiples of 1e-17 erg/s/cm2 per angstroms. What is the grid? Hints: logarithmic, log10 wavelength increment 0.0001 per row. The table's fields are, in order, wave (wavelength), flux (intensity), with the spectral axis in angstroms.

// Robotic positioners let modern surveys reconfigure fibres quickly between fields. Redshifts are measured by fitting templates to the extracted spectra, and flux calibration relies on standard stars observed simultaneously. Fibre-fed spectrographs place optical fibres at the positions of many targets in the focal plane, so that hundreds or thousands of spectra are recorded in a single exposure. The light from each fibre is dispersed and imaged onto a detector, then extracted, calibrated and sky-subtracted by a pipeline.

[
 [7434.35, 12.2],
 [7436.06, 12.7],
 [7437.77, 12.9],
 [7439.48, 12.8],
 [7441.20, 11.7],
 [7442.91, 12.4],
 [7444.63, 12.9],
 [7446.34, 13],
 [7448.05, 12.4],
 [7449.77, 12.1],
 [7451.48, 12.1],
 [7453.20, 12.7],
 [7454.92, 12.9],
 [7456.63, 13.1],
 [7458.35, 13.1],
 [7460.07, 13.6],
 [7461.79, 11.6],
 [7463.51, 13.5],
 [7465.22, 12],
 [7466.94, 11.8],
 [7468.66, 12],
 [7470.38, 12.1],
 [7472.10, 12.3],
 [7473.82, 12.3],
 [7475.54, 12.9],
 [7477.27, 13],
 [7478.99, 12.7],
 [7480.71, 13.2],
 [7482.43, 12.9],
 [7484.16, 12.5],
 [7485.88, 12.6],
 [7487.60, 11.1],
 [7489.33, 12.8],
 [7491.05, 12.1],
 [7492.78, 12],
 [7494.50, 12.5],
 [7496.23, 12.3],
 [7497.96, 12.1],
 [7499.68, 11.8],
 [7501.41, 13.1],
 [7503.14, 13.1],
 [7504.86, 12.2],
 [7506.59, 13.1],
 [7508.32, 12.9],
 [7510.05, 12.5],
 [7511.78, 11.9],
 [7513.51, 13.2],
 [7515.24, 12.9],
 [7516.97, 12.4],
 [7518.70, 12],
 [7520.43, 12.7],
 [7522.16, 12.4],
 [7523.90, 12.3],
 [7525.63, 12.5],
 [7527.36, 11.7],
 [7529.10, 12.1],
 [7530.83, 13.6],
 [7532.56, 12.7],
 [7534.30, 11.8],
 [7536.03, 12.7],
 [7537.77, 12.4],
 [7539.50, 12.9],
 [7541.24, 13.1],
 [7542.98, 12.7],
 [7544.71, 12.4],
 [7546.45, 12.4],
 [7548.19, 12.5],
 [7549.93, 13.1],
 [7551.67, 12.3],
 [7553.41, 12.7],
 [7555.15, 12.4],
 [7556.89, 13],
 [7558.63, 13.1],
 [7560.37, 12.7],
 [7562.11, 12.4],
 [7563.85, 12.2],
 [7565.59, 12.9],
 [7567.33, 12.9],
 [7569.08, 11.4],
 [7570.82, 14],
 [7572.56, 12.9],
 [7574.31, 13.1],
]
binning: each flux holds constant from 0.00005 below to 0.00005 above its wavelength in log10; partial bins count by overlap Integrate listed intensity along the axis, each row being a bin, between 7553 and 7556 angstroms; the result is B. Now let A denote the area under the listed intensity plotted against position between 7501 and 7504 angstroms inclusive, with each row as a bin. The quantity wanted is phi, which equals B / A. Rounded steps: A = 39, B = 38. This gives 0.96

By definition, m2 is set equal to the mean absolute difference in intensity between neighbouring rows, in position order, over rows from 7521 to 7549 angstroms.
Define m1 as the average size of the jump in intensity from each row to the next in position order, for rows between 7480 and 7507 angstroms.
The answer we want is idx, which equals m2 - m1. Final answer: -0.11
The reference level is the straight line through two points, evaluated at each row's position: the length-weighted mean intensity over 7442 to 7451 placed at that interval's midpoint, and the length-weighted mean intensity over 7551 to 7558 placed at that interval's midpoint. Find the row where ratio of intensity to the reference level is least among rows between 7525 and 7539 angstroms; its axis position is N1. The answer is 7527.36 angstroms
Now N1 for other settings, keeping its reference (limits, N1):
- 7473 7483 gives 7473.82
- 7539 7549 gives 7546.45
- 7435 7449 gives 7441.20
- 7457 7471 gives 7461.79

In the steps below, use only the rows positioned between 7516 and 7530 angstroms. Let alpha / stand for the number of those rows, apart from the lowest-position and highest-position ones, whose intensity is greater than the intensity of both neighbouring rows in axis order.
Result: 2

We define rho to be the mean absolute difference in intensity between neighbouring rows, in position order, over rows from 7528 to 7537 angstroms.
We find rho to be 1.05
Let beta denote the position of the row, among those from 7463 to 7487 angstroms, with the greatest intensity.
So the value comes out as 7463.51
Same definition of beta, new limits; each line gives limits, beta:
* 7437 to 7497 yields 7460.07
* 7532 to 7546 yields 7541.24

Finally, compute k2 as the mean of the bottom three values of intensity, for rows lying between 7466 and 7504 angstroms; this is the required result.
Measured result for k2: 11.6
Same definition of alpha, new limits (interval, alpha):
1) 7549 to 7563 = 2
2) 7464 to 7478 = 0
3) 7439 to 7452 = 1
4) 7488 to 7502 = 1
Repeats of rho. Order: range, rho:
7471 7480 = 0.25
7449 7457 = 0.25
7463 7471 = 0.50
